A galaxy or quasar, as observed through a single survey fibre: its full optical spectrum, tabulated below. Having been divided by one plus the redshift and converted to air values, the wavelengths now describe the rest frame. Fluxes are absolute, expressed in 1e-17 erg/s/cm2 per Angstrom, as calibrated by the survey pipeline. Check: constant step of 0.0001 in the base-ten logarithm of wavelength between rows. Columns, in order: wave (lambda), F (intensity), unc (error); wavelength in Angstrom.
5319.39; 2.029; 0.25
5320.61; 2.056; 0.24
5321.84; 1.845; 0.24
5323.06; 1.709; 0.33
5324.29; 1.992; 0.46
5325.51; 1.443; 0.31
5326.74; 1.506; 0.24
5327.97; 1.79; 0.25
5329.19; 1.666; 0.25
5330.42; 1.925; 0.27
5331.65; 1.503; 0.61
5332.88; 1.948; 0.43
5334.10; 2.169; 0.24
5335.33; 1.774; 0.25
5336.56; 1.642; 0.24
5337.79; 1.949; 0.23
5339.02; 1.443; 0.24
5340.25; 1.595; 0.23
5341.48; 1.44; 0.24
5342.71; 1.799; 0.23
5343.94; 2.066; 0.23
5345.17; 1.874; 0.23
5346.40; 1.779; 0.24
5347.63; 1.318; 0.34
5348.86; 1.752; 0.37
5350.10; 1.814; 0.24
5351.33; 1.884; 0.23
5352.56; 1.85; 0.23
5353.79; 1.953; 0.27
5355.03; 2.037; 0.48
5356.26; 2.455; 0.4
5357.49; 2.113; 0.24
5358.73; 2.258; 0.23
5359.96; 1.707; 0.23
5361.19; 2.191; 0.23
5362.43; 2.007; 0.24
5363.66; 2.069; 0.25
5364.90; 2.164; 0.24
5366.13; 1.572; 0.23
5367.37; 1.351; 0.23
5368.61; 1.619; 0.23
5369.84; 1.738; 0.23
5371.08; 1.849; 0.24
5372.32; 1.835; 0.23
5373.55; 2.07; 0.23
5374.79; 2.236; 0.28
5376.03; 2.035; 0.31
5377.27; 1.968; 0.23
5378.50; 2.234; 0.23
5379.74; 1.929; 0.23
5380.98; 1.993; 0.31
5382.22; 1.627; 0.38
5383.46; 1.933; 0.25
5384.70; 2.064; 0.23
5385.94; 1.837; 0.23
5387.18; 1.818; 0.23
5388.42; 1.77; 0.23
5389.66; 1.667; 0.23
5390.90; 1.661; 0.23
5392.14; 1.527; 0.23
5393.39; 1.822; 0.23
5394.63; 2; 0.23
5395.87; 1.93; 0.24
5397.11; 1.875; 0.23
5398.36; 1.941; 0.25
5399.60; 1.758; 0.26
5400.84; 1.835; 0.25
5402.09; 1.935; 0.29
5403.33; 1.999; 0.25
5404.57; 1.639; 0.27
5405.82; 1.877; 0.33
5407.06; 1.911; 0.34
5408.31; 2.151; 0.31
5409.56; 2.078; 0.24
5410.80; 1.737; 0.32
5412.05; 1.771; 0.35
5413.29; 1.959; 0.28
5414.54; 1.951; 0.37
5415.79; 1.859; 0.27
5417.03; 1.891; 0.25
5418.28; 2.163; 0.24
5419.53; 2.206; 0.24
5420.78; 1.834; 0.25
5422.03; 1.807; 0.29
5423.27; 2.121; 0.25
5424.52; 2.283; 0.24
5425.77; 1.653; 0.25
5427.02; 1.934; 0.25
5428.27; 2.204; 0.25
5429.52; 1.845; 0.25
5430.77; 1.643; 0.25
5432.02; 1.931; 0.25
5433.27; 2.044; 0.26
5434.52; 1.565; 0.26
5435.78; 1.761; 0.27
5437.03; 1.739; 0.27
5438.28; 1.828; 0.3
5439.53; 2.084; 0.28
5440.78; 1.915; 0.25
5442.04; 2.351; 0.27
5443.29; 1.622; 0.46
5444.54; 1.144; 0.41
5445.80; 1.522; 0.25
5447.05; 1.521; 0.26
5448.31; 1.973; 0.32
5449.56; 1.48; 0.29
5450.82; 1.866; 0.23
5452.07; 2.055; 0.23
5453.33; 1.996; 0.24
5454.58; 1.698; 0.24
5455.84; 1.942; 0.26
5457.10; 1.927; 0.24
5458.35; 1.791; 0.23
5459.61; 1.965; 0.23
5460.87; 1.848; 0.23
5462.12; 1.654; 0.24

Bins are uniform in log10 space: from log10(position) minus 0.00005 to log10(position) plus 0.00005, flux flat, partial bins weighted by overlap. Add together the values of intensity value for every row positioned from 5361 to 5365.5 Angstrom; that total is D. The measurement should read 8.43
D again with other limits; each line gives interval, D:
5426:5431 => 7.63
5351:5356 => 7.72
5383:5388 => 7.65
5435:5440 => 7.41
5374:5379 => 8.47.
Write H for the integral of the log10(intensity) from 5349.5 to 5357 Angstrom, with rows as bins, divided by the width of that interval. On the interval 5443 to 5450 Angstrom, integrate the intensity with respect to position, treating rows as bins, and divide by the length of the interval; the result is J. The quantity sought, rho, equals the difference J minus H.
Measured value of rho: 1.24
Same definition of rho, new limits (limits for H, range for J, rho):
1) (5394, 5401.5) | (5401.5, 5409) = 1.64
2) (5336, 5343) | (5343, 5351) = 1.56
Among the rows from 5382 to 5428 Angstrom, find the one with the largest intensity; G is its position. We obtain 5424.52 Angstrom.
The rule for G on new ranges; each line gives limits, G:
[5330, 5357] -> 5356.26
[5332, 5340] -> 5334.10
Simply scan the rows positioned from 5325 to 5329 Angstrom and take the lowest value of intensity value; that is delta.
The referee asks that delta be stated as 1.443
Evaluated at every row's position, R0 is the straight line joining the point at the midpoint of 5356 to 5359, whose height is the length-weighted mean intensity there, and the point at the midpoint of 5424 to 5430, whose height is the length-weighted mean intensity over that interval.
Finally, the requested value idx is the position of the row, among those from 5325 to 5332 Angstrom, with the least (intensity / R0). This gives 5325.51 Angstrom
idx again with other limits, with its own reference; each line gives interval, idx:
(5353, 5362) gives 5359.96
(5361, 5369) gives 5367.37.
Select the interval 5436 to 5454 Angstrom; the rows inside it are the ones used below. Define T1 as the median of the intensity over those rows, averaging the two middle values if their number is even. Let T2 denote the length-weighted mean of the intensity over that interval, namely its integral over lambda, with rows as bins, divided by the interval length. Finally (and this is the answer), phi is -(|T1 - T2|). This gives -0.05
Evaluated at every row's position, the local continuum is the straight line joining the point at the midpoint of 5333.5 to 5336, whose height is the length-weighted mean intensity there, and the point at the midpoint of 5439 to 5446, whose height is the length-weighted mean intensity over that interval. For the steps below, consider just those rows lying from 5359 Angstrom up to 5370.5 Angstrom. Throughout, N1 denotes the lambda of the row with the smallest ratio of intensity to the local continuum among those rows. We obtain 5367.37 Angstrom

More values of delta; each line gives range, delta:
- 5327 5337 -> 1.503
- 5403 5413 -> 1.639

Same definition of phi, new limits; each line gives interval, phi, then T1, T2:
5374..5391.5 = -0.02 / 1.93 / 1.91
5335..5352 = -0.05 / 1.78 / 1.72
